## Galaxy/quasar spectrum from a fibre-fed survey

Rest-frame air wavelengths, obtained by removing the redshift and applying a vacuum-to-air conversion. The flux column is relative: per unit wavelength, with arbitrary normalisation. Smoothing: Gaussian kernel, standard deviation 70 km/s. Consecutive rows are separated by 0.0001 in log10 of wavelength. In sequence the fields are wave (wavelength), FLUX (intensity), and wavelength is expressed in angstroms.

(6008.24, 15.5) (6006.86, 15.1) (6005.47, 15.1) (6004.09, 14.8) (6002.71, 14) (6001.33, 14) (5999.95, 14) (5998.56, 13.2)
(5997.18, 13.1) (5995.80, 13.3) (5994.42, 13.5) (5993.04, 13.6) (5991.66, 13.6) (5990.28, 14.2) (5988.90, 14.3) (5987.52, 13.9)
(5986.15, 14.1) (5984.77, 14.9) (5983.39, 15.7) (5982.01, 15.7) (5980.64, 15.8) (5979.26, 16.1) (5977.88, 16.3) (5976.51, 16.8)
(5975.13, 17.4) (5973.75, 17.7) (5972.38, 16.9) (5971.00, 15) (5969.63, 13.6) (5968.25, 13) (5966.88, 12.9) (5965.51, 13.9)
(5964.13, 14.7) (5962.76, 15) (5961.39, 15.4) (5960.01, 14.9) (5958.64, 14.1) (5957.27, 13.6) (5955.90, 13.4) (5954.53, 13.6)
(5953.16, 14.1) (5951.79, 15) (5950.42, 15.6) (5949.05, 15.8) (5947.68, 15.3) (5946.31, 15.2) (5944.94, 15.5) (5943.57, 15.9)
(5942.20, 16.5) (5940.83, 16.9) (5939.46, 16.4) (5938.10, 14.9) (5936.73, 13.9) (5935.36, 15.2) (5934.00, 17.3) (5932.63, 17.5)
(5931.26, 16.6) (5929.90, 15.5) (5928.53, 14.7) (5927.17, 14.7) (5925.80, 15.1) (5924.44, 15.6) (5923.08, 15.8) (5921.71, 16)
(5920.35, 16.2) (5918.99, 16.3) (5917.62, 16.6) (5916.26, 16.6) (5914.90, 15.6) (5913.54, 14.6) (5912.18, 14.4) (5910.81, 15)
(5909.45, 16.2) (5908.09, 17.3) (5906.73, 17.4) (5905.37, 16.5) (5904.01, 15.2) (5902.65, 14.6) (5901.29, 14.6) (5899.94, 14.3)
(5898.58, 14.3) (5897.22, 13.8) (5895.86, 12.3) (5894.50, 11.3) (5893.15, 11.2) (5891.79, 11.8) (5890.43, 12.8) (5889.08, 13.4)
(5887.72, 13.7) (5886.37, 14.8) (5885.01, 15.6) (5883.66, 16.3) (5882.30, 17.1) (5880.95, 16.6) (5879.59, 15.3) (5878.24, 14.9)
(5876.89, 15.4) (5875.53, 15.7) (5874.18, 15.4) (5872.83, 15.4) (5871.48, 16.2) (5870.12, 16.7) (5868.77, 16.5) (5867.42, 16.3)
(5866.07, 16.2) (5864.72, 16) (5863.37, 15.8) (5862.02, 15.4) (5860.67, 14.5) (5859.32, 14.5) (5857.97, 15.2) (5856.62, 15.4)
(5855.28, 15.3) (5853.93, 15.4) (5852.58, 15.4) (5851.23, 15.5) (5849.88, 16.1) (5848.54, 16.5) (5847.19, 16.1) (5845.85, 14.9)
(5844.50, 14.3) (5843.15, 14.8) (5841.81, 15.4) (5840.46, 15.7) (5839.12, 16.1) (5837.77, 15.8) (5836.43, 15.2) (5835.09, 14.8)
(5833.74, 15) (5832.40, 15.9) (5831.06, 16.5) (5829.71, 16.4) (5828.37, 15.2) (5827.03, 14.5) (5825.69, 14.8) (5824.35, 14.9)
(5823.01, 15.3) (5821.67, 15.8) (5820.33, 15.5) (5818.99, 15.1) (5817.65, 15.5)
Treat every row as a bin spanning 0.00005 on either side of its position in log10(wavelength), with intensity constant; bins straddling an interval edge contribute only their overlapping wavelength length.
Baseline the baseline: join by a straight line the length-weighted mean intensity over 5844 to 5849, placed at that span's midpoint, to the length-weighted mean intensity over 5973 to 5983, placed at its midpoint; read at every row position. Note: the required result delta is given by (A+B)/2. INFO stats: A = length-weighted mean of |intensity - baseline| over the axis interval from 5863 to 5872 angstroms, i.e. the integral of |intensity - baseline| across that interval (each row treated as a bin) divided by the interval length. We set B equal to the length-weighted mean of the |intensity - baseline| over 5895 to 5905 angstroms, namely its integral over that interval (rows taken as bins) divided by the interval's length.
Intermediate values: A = 0.6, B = 1.7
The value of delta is 1.2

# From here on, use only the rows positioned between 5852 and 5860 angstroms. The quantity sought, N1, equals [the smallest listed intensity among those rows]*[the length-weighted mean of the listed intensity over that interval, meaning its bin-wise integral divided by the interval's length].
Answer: 220.4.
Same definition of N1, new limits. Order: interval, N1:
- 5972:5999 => 196.5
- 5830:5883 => 223.4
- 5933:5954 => 216.5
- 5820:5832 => 224.0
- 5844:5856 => 222.0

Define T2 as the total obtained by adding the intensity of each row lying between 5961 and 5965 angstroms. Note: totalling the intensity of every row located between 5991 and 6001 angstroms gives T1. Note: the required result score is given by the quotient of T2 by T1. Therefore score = 0.48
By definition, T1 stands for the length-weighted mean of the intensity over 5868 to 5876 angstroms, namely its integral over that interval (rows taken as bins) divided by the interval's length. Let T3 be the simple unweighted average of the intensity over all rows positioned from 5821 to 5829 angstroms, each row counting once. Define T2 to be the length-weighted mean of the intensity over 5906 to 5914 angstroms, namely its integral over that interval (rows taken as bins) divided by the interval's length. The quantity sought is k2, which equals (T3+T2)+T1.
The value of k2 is 46.9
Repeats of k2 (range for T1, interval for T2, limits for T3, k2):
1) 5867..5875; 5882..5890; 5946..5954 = 46.2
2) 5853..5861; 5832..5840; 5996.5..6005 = 44.4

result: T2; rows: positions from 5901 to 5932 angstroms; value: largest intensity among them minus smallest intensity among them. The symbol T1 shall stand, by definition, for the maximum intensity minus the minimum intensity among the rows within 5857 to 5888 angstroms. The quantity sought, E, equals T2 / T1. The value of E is 0.9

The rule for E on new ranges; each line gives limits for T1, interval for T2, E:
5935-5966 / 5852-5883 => 0.7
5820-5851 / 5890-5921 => 2.8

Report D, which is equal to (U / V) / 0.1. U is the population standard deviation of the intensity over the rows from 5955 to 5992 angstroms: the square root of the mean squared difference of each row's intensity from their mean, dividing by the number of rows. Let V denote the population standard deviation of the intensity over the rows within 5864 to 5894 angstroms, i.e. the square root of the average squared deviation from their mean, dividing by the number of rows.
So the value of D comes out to 8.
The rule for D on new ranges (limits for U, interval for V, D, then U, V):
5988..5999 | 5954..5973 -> 4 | 0.41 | 1.06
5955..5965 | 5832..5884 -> 11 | 0.70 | 0.65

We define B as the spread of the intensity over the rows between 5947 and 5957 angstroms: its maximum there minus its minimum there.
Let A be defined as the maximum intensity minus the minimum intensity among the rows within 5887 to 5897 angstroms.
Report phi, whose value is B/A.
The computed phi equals 1.0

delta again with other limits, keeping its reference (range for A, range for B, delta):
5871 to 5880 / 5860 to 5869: 0.5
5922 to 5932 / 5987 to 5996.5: 1.8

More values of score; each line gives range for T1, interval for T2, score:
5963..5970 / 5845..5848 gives 0.46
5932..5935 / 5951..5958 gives 2.00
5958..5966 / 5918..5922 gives 0.55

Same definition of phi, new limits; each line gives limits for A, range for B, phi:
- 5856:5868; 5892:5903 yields 1.9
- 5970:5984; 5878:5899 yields 2.2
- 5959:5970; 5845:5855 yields 0.6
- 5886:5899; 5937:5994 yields 1.3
